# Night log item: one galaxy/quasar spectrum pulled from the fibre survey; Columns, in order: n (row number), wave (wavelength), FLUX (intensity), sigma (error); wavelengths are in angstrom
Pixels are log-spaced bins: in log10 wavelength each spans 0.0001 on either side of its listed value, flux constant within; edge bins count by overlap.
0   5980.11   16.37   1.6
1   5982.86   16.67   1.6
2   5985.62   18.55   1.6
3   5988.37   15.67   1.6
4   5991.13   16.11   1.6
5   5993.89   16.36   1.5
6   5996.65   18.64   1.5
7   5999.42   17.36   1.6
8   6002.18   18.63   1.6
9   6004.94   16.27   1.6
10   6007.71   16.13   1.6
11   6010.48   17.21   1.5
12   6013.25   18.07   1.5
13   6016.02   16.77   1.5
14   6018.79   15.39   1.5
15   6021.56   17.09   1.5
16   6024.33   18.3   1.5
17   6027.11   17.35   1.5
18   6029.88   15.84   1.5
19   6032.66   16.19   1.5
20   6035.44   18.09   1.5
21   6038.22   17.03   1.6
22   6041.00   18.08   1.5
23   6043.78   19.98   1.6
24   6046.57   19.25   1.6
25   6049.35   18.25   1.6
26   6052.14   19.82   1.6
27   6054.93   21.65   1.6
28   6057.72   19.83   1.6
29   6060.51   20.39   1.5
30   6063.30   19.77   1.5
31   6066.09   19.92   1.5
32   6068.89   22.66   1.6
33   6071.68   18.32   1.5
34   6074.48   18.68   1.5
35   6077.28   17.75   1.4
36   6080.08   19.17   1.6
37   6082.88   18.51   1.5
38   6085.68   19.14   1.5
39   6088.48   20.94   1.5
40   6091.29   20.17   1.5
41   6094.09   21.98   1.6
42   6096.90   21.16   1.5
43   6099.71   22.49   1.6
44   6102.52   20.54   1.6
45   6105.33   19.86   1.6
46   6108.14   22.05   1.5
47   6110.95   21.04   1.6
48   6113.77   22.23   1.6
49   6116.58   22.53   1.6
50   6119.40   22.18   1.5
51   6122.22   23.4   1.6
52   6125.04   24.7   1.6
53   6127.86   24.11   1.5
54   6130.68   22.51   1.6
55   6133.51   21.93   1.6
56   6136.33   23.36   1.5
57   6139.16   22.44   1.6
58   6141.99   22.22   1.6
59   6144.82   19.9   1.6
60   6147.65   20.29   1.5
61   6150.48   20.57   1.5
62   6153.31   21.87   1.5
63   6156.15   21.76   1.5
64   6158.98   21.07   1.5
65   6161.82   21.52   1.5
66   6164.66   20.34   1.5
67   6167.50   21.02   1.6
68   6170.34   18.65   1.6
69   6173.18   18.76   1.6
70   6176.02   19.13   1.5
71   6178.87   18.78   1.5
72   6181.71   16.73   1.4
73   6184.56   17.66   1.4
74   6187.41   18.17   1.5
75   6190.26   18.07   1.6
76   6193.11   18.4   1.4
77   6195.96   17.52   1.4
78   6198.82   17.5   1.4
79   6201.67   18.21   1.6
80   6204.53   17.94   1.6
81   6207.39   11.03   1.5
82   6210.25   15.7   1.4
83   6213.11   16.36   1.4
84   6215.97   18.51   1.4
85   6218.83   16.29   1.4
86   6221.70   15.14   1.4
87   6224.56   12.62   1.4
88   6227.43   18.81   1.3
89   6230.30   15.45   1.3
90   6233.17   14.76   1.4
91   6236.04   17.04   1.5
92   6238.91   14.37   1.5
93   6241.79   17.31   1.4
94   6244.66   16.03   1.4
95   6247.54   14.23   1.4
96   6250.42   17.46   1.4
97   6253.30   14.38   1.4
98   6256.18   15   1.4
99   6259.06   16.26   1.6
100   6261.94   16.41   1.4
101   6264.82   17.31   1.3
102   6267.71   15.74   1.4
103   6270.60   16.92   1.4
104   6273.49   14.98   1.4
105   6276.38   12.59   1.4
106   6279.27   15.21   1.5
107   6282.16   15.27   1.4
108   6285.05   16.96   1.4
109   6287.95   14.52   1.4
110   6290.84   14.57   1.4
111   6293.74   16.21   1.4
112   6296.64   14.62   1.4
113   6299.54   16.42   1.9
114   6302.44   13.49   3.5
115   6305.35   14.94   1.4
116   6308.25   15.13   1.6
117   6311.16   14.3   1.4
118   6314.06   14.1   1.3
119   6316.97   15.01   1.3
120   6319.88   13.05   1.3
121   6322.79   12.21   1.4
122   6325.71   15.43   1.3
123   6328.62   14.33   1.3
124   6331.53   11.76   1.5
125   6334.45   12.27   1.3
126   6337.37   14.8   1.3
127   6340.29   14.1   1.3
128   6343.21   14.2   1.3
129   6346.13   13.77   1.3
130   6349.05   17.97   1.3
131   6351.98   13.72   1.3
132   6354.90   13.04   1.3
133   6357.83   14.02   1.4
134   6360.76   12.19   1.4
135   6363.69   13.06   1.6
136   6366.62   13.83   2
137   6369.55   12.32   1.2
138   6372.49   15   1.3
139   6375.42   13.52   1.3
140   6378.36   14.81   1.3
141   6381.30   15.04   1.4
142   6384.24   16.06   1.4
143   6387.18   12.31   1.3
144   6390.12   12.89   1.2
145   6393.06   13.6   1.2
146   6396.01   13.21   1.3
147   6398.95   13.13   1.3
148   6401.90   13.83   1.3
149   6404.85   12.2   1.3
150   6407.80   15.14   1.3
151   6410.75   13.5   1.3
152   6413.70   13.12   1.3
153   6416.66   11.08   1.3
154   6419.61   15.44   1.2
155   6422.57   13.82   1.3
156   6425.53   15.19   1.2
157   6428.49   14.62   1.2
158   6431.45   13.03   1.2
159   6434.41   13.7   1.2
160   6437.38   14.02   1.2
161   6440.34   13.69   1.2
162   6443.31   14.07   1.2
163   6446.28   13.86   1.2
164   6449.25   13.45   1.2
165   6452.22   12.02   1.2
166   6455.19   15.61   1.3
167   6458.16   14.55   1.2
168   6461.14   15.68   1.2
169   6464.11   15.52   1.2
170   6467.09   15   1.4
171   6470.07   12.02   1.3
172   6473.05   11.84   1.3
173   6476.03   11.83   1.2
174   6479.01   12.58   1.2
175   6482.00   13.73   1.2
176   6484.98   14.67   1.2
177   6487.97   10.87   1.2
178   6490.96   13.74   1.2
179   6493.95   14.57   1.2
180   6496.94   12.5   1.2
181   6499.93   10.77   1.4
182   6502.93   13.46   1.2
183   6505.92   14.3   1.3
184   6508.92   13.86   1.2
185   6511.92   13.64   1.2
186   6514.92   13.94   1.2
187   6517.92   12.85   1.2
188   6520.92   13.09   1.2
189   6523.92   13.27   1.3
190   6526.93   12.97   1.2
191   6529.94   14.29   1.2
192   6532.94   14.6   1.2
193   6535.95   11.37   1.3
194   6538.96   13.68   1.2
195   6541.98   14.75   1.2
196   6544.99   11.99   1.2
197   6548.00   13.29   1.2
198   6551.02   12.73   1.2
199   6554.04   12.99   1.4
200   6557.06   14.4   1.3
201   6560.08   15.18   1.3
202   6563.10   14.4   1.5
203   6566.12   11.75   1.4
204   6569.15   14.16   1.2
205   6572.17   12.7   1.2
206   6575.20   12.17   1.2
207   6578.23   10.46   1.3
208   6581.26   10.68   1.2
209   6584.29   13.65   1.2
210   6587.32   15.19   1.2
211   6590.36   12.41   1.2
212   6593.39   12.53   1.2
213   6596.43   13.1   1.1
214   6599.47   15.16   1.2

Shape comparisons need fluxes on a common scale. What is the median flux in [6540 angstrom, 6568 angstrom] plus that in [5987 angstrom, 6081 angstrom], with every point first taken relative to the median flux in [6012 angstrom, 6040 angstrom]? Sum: 1.8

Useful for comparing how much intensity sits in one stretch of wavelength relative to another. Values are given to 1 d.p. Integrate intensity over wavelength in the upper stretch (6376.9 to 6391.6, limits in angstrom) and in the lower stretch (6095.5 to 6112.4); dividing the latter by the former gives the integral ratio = 1.7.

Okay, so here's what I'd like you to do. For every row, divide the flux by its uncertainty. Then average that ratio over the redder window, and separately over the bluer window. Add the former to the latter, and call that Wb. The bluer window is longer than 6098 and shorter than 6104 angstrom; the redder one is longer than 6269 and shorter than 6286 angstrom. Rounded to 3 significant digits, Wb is 24.3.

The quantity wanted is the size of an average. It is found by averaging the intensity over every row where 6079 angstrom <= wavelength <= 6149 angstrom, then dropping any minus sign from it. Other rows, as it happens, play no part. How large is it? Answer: 21.6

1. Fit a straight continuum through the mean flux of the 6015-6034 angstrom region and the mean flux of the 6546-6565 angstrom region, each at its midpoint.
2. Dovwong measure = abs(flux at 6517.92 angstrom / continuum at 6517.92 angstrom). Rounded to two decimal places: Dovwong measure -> 0.92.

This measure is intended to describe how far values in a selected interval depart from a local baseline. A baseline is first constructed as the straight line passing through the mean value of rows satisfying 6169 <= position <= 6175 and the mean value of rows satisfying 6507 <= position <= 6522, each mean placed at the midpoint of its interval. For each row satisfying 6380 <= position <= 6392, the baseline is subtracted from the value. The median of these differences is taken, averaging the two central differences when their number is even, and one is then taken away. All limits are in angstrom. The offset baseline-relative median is -2.5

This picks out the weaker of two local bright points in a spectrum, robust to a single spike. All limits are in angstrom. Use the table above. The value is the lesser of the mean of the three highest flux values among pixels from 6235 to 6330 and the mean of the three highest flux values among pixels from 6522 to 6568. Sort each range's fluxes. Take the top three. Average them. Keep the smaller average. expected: 14.8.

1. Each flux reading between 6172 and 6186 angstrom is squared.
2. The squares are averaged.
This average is 332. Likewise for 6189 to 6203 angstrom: 322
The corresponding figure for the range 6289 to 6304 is 228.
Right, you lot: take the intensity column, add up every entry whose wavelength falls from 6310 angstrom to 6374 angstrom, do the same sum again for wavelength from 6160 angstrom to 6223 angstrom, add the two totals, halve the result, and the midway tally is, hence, 348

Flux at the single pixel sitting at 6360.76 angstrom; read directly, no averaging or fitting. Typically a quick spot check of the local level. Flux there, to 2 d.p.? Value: 12.19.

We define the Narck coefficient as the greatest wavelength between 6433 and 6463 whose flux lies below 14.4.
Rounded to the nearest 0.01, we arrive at 6452.22 angstrom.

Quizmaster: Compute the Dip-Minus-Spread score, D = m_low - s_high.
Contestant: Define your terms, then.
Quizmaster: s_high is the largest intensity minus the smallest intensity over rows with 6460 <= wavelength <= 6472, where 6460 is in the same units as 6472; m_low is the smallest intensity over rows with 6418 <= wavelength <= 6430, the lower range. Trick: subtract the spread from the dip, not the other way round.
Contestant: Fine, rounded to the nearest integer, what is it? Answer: 10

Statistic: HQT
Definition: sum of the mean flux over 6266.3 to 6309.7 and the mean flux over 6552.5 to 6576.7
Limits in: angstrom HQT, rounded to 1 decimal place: 28.6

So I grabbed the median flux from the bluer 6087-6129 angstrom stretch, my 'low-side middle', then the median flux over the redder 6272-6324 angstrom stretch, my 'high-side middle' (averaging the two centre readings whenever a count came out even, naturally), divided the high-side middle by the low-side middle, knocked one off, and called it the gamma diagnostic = -0.33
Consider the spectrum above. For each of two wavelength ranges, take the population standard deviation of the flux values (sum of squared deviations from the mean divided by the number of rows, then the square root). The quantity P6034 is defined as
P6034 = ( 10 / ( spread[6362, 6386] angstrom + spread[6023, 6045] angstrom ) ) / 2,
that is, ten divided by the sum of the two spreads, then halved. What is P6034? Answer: 2.10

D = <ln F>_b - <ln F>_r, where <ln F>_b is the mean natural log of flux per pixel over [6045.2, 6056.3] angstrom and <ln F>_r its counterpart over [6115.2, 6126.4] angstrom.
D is -0.16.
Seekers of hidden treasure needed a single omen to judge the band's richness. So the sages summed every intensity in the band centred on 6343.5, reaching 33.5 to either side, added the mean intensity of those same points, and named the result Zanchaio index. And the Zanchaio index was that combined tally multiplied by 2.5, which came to 830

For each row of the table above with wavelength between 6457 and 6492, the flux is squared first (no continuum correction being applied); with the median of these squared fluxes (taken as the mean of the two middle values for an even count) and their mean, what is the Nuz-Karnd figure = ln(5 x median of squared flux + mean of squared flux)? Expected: 7.03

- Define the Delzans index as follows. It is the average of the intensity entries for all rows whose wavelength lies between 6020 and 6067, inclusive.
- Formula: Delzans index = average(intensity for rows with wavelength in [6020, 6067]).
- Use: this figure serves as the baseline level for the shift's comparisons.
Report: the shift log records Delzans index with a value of 18.6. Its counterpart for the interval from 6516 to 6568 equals 13.4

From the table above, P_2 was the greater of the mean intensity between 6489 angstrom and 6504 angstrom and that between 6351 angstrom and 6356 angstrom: 13.4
